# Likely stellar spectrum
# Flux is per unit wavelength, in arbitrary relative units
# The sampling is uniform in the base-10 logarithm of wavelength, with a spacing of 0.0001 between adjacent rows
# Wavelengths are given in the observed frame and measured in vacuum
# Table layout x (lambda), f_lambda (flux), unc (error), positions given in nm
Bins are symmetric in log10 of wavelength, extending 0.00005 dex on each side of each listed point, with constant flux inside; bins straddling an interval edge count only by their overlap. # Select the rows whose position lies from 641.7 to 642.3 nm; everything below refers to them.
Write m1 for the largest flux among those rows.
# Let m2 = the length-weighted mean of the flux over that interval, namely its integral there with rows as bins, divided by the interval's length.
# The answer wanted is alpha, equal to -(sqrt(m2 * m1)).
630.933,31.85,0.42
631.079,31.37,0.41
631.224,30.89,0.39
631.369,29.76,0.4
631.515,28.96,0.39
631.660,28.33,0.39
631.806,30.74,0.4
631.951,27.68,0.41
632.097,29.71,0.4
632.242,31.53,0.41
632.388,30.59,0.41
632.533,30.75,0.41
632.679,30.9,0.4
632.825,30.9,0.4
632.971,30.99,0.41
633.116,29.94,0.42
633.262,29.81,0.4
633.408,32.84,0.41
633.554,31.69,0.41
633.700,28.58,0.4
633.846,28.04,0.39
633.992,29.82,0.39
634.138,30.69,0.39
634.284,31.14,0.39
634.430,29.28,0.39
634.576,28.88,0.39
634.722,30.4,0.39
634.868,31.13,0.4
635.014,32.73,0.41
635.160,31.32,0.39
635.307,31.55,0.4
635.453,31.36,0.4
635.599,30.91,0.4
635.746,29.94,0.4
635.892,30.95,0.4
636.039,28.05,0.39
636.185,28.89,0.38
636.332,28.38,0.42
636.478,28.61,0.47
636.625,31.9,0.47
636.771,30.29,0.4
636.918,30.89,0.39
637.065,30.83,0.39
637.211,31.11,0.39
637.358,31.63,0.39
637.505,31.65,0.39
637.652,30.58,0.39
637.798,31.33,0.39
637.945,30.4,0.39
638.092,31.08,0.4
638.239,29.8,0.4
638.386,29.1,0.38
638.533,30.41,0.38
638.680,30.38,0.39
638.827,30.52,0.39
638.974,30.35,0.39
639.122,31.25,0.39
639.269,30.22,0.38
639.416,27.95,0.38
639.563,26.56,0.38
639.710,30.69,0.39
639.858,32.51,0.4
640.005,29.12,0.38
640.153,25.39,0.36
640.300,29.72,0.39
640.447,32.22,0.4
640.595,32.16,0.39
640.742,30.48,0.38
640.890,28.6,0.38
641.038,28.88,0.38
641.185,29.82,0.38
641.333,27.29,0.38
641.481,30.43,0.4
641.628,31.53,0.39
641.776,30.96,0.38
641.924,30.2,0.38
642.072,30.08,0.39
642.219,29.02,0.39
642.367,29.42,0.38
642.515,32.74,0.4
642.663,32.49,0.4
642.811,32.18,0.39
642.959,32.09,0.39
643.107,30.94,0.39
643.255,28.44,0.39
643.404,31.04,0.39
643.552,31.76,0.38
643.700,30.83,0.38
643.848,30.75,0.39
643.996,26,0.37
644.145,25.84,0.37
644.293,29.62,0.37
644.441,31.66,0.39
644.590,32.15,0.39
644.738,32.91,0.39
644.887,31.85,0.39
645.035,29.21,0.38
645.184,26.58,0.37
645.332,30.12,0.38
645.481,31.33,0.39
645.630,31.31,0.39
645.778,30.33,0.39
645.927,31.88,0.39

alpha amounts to -30.5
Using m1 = 30.96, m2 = 30.1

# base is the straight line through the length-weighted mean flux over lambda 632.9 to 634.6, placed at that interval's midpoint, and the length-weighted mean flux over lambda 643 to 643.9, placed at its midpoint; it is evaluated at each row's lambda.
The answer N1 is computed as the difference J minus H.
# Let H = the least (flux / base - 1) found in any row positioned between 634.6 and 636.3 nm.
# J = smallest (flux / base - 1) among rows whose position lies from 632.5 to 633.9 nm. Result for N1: 0.00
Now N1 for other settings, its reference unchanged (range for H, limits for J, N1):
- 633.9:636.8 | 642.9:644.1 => -0.08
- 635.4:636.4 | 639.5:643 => -0.09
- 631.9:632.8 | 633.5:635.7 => 0.01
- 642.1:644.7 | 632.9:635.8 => 0.09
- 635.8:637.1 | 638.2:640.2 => -0.09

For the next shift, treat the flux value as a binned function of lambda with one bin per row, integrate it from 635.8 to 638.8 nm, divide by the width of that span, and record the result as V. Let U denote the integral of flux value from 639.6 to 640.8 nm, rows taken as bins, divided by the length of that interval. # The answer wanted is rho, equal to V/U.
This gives 1.00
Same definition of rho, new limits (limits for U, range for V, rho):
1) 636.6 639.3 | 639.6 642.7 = 0.98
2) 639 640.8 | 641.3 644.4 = 1.01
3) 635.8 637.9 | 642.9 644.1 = 0.99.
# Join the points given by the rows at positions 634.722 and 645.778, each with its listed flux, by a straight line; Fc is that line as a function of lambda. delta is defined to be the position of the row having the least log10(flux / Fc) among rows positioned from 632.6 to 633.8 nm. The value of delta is 633.700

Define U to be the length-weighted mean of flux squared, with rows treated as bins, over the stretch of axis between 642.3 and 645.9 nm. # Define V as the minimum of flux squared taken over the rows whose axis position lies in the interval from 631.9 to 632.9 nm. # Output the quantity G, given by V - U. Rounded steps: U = 934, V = 766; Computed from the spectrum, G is -168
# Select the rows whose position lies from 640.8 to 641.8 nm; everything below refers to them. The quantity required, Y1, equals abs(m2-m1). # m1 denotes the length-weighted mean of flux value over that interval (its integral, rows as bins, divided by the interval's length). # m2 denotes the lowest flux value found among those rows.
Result 2.3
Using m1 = 29.6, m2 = 27.29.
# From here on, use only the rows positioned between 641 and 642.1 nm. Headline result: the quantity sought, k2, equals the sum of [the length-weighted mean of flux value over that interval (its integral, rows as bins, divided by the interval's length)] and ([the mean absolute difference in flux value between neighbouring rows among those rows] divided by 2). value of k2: 30.6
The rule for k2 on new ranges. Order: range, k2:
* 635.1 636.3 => 30.7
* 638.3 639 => 30.3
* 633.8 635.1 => 30.9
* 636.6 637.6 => 31.4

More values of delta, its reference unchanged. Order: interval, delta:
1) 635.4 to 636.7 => 636.039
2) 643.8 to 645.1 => 644.145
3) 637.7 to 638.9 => 638.386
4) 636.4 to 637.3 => 636.478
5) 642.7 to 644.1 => 643.996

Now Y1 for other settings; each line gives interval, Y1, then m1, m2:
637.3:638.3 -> 1.1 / 30.9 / 29.8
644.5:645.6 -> 4.0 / 30.6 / 26.58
